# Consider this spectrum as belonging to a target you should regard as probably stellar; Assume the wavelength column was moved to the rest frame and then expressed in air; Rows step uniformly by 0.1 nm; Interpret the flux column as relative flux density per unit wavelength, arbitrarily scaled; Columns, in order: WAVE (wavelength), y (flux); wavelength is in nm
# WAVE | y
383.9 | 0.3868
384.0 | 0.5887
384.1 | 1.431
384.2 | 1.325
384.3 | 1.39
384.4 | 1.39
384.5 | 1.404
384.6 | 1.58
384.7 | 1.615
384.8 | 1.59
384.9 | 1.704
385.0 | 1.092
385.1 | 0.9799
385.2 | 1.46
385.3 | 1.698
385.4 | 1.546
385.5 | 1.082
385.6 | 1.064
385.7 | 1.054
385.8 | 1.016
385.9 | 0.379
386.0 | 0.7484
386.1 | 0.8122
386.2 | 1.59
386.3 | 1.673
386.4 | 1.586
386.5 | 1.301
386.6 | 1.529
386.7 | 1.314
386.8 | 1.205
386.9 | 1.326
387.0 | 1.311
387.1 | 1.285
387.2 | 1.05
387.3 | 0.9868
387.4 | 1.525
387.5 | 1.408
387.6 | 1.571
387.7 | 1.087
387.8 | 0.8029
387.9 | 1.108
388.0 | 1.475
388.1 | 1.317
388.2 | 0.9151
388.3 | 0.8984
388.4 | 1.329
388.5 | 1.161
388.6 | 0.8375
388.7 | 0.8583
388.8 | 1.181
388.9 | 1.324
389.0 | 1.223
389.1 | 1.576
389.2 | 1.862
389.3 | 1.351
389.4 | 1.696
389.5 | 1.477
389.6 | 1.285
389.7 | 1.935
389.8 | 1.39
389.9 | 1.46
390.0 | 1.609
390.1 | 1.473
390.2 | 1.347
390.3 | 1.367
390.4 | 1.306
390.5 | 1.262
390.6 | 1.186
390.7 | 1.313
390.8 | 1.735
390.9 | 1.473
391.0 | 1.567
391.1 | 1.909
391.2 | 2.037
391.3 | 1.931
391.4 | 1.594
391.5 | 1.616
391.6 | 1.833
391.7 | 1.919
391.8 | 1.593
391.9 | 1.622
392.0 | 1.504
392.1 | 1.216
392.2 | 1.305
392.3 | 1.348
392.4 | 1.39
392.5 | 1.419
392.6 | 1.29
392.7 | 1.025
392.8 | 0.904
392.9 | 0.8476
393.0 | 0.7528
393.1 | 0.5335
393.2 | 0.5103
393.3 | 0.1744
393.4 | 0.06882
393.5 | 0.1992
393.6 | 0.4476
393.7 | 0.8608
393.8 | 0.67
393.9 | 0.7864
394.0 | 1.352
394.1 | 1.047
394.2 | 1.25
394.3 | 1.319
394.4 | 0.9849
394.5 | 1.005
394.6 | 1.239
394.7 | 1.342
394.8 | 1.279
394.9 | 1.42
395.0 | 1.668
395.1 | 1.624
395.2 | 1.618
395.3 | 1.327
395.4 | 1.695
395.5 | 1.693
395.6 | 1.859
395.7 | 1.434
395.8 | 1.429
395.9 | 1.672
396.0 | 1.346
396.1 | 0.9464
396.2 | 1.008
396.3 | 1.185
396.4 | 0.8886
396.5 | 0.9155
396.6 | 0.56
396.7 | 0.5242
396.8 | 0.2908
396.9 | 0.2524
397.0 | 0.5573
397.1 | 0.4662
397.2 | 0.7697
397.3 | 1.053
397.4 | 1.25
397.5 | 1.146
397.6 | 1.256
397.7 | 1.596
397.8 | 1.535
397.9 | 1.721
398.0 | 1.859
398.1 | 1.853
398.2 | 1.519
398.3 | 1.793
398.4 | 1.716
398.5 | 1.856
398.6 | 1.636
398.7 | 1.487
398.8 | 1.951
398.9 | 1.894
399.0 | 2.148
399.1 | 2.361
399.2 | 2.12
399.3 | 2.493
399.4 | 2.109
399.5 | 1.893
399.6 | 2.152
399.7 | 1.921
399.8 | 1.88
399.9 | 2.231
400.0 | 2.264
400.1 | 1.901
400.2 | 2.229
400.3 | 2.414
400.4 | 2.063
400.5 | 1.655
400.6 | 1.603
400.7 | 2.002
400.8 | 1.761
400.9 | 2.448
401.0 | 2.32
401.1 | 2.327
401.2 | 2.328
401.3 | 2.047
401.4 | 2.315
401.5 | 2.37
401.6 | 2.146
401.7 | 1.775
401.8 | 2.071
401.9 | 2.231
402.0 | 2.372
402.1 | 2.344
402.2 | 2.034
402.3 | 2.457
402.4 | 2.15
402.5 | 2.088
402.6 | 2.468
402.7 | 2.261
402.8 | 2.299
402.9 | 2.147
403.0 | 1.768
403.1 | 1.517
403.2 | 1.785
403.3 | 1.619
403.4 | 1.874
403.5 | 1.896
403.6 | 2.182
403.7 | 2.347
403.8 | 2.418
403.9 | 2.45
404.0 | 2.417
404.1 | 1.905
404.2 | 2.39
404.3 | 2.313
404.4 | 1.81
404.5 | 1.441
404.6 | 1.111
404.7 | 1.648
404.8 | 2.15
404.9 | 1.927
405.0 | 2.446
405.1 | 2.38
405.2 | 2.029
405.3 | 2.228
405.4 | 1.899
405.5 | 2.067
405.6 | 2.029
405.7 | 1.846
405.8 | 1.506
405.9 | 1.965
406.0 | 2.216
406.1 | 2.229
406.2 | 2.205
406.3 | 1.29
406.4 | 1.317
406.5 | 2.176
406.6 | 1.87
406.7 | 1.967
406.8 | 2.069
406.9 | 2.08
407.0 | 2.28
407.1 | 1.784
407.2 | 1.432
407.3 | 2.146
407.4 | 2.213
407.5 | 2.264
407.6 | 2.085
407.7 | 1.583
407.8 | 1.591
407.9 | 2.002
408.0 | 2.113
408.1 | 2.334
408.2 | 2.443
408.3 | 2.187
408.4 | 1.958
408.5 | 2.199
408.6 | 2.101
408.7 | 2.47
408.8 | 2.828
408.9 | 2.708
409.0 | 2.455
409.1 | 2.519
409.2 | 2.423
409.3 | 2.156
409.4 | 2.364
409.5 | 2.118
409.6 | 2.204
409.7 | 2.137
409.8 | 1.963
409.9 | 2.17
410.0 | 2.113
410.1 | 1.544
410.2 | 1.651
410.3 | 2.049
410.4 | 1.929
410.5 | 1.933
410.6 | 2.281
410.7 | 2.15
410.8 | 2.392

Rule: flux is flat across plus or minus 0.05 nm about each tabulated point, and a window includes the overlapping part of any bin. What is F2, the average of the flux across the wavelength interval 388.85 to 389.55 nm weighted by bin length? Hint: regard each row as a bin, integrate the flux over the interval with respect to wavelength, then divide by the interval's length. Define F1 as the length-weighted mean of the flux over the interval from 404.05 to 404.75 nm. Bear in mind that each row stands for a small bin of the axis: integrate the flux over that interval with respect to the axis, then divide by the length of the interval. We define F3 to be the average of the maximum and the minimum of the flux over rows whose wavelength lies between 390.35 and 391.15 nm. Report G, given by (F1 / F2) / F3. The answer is 0.8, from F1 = 1.80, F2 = 1.5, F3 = 1.55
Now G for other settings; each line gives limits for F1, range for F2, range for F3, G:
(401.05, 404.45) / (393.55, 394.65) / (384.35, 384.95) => 1.4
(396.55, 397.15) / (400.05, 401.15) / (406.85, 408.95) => 0.1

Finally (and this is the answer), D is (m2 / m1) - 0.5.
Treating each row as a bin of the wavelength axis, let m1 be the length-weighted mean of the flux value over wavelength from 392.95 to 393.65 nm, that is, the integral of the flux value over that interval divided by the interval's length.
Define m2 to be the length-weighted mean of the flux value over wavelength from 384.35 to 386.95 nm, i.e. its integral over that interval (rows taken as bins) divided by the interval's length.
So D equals 2.9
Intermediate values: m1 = 0.4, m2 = 1.30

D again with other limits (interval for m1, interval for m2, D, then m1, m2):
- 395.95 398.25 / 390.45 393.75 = 0.6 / 1.1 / 1.22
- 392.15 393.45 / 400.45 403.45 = 1.8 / 0.9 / 2.09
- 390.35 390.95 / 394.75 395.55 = 0.6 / 1.4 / 1.54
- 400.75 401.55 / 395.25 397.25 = 0.0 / 2.2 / 1.04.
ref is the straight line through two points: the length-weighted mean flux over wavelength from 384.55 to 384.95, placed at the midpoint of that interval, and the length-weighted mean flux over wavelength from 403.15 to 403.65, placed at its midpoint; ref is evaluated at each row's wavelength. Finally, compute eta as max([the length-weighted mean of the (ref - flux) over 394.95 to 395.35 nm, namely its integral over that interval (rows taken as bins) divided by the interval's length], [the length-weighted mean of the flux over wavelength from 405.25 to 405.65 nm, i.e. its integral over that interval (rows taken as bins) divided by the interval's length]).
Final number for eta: 2.06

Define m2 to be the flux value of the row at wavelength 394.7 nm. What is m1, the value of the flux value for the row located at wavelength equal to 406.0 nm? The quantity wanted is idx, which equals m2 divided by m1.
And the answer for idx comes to 0.61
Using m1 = 2.216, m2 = 1.342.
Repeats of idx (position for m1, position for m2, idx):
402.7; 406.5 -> 0.96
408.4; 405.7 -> 0.94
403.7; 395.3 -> 0.57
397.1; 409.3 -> 4.62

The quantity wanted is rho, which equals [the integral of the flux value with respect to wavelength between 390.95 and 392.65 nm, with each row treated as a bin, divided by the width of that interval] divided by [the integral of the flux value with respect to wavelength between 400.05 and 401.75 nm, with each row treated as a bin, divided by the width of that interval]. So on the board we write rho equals 0.8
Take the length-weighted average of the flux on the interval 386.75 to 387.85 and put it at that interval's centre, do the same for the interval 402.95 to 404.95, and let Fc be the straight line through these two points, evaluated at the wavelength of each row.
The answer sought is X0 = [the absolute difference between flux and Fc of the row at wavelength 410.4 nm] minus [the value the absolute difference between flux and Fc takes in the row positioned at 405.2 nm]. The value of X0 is 0.27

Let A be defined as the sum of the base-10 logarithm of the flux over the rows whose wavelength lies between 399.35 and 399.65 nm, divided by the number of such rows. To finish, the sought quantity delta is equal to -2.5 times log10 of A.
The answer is 1.27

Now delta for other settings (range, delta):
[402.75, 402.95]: 1.15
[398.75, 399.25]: 1.24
